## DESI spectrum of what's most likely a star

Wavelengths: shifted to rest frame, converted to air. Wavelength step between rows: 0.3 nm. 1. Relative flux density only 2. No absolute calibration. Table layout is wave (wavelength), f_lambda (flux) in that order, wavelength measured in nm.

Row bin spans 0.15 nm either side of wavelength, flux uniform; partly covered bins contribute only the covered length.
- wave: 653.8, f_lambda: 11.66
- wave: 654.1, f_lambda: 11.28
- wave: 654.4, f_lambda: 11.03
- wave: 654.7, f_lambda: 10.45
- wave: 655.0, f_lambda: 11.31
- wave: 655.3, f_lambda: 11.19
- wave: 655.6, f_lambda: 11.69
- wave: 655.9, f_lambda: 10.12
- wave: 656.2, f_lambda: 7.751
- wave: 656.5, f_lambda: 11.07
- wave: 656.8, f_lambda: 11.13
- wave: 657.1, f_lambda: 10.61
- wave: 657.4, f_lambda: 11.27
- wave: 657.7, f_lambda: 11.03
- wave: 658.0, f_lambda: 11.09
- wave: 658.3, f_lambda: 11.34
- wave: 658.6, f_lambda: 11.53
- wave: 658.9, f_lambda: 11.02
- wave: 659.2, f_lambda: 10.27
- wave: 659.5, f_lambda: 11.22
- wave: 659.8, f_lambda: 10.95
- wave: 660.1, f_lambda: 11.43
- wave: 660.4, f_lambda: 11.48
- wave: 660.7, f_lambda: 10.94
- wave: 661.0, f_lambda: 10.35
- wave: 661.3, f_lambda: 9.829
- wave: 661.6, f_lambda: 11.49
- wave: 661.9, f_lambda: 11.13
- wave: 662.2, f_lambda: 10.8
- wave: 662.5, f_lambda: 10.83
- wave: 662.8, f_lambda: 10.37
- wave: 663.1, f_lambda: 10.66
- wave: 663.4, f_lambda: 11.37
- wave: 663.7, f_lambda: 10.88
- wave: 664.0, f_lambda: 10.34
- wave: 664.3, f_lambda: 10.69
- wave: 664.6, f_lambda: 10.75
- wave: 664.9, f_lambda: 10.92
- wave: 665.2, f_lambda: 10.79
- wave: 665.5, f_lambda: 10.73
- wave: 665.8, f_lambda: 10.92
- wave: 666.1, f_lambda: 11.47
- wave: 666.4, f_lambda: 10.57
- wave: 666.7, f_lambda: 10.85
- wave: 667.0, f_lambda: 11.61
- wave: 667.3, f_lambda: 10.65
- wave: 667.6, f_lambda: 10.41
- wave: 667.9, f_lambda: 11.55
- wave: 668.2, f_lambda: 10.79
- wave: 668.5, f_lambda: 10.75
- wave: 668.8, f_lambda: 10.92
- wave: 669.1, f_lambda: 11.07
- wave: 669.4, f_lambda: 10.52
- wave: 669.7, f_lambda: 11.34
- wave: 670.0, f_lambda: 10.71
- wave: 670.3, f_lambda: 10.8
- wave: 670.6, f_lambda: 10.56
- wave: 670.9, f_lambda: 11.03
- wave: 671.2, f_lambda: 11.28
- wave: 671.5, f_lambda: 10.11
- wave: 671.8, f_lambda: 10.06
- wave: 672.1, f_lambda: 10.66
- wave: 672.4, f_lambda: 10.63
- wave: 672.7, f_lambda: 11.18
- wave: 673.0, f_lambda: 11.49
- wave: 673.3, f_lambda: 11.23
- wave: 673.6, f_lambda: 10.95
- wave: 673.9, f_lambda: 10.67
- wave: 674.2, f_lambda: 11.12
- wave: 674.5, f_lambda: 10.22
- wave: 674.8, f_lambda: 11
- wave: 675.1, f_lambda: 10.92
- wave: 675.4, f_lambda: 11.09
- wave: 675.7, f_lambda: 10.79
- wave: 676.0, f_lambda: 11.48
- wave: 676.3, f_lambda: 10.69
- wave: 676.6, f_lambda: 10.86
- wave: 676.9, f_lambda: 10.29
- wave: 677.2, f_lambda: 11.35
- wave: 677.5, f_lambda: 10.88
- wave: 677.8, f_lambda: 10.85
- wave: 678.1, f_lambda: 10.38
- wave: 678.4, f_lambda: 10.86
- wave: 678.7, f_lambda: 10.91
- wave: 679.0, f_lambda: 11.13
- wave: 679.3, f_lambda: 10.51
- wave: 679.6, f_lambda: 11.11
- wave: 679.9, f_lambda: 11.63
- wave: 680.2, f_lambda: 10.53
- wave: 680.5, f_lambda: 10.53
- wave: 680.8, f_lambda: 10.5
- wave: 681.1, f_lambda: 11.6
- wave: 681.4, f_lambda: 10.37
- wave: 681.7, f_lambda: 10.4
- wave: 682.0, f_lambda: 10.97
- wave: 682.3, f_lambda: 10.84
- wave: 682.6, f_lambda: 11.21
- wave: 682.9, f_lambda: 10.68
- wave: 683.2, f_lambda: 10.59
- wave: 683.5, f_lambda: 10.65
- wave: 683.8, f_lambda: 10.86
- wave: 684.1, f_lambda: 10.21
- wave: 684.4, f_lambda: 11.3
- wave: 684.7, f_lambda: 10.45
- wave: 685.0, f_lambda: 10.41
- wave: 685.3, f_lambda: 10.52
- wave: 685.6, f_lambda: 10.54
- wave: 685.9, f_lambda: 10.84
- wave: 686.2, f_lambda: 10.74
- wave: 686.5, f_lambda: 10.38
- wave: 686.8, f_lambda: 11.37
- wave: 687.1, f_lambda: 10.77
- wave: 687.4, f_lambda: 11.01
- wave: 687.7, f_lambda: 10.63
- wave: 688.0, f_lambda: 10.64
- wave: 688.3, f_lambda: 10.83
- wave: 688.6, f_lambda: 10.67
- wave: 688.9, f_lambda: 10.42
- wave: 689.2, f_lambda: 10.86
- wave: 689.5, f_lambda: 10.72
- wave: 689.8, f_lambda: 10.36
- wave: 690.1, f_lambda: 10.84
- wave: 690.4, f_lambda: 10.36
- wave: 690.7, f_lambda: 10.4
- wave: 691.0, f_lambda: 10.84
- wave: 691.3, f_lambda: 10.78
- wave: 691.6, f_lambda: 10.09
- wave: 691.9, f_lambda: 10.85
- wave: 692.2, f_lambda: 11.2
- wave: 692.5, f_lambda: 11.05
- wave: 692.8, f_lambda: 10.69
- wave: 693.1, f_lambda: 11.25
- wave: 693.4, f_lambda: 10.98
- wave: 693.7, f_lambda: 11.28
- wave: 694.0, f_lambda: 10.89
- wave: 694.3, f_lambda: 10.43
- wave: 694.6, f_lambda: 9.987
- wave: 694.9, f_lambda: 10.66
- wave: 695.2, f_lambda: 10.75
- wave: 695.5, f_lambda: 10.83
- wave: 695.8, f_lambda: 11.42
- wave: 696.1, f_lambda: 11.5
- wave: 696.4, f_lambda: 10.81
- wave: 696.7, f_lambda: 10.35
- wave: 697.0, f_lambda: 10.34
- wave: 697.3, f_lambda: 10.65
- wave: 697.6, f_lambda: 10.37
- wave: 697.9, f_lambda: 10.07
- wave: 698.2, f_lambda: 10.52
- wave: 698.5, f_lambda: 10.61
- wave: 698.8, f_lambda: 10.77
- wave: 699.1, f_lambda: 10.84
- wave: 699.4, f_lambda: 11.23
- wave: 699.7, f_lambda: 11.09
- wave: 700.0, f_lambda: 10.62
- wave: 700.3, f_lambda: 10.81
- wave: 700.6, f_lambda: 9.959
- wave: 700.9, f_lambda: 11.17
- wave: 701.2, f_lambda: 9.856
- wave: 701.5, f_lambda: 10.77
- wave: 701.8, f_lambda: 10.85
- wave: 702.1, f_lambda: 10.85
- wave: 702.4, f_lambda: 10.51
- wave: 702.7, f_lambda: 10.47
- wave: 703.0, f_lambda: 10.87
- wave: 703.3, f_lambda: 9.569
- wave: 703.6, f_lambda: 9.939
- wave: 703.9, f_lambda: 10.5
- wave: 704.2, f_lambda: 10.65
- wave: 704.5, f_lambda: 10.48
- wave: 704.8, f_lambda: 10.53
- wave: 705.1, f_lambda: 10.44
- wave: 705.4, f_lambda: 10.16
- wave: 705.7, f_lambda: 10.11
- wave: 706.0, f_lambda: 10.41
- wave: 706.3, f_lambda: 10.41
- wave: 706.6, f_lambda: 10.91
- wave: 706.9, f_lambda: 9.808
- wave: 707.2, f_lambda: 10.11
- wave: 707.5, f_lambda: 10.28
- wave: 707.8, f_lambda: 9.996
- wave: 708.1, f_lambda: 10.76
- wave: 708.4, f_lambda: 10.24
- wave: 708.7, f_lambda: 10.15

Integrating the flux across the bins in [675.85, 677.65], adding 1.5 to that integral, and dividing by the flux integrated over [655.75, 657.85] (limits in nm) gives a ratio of 1.0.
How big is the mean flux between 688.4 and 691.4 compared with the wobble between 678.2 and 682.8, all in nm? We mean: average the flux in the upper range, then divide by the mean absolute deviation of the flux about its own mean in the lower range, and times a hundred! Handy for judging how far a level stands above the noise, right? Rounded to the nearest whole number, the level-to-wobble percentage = 3257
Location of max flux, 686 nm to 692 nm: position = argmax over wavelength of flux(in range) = 686.8 nm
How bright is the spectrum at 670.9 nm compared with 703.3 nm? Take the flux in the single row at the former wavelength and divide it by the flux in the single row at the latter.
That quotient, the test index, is 1.15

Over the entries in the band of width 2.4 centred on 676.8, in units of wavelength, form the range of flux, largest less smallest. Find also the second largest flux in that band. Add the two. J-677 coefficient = 12.5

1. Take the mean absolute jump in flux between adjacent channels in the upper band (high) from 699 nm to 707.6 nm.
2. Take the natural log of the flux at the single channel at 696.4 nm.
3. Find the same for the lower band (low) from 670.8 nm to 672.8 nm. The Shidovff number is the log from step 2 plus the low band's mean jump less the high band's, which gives 2.40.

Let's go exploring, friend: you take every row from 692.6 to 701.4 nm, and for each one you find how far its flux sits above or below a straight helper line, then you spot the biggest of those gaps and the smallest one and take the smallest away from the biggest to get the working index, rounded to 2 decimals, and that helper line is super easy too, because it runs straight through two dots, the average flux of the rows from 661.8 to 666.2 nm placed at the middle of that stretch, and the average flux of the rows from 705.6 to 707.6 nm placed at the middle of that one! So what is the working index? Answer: 1.58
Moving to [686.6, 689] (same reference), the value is 0.92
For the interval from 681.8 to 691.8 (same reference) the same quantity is 1.22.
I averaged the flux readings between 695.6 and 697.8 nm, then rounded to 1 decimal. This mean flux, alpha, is 10.8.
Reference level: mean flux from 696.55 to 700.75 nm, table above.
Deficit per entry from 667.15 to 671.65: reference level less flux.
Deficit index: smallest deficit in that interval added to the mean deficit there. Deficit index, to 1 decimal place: -1.2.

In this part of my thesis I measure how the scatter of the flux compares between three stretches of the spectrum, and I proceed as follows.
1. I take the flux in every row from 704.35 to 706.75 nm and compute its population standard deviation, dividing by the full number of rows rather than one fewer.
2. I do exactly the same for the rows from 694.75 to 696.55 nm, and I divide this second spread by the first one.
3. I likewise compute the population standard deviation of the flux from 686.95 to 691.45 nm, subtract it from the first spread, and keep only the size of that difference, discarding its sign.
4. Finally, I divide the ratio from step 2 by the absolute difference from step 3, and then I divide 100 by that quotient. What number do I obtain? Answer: 2.1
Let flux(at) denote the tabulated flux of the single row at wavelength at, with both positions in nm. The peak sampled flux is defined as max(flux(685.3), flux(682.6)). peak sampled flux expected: 11.2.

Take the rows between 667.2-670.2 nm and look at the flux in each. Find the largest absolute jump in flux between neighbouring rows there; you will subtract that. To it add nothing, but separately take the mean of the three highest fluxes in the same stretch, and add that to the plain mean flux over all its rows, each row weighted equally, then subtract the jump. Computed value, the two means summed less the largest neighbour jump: 21.1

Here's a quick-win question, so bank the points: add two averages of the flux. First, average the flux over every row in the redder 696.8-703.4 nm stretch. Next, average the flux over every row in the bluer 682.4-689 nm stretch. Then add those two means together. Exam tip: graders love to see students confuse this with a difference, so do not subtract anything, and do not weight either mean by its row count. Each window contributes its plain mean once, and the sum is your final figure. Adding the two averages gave 21.3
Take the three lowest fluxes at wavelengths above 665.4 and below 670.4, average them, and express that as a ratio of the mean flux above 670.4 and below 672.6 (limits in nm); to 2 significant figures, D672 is 0.99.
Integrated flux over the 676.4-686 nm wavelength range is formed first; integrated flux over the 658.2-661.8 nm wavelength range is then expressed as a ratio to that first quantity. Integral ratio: 0.38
